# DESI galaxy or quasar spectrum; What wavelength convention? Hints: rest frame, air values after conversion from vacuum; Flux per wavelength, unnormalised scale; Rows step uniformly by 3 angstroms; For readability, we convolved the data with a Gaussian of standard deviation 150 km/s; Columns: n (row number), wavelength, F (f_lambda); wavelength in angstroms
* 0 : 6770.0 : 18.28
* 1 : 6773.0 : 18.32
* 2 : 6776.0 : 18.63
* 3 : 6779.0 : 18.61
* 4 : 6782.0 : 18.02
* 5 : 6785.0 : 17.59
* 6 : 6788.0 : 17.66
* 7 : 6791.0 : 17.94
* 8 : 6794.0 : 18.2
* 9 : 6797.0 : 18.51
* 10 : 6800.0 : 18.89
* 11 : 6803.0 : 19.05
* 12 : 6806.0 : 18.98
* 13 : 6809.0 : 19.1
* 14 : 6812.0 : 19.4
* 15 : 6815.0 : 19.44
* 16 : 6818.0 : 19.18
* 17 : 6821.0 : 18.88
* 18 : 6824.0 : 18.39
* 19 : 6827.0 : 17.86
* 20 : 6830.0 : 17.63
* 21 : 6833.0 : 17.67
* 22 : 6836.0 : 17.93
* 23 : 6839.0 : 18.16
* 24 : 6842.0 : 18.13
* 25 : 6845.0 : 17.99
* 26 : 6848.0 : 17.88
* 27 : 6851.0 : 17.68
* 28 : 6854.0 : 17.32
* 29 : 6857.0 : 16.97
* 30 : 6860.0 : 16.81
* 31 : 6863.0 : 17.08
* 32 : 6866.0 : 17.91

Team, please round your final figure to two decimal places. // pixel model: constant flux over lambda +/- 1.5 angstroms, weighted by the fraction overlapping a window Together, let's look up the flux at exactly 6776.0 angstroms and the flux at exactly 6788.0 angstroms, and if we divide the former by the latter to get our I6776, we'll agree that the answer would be 1.05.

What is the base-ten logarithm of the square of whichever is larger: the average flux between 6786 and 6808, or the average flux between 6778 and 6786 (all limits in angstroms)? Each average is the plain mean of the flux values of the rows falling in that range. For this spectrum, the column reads 2.53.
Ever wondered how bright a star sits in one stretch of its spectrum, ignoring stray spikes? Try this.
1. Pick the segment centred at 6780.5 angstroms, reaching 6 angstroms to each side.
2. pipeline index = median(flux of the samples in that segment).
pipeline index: 18.3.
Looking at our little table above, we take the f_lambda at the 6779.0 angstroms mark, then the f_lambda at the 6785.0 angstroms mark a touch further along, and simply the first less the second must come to 1.02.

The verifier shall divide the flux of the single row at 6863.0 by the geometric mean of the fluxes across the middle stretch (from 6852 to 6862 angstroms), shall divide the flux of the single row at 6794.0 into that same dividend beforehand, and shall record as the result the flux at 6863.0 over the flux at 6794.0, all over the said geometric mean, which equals 0.0551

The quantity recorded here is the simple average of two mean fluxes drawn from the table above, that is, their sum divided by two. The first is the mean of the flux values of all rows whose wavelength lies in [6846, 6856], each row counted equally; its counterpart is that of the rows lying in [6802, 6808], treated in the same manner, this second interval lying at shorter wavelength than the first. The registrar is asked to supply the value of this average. 18.3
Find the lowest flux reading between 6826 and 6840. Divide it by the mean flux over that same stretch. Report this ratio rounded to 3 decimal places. 0.988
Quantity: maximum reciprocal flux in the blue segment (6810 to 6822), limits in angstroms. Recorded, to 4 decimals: 0.0530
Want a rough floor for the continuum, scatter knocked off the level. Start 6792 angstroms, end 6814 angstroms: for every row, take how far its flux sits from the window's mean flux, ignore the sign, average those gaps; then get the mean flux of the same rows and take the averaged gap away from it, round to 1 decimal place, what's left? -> 18.6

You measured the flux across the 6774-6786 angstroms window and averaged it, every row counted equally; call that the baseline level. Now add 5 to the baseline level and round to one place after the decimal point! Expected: 23.2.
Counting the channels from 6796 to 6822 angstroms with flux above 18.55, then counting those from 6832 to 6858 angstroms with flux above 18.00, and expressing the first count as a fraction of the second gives 4.0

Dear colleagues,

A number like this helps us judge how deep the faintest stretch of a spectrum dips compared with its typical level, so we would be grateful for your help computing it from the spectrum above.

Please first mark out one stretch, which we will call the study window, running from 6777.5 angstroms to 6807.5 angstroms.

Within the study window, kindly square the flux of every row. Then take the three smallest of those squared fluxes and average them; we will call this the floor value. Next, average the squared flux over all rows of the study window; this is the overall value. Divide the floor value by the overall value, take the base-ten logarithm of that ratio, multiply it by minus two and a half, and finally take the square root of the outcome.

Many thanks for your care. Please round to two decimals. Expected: 0.27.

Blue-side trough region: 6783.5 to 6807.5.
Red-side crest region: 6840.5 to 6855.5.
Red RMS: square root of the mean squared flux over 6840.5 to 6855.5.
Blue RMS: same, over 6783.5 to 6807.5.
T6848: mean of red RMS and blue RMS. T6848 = 18.1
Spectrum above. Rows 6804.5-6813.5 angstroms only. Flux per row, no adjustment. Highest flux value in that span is 19.4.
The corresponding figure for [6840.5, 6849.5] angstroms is 18.13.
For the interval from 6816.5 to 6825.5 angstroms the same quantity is 19.18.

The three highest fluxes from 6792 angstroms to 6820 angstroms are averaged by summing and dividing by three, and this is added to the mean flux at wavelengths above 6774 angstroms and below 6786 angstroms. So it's 37.6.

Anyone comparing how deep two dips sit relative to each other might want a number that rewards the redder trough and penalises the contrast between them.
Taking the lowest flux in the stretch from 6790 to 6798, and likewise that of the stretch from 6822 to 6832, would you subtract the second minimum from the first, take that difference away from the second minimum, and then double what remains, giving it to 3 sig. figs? 34.6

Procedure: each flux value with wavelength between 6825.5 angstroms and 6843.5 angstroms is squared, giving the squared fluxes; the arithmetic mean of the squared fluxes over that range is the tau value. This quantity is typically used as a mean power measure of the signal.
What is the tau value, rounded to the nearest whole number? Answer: 320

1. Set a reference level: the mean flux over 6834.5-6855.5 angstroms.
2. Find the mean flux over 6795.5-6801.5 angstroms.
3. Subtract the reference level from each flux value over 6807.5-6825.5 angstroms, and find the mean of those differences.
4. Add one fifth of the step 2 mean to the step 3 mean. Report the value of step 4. 4.9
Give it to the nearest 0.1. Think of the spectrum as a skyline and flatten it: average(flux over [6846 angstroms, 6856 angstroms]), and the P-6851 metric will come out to 17.6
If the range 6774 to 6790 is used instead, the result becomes 18.1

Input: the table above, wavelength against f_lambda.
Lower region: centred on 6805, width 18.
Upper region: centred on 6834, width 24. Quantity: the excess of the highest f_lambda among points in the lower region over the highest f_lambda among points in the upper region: 1.0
